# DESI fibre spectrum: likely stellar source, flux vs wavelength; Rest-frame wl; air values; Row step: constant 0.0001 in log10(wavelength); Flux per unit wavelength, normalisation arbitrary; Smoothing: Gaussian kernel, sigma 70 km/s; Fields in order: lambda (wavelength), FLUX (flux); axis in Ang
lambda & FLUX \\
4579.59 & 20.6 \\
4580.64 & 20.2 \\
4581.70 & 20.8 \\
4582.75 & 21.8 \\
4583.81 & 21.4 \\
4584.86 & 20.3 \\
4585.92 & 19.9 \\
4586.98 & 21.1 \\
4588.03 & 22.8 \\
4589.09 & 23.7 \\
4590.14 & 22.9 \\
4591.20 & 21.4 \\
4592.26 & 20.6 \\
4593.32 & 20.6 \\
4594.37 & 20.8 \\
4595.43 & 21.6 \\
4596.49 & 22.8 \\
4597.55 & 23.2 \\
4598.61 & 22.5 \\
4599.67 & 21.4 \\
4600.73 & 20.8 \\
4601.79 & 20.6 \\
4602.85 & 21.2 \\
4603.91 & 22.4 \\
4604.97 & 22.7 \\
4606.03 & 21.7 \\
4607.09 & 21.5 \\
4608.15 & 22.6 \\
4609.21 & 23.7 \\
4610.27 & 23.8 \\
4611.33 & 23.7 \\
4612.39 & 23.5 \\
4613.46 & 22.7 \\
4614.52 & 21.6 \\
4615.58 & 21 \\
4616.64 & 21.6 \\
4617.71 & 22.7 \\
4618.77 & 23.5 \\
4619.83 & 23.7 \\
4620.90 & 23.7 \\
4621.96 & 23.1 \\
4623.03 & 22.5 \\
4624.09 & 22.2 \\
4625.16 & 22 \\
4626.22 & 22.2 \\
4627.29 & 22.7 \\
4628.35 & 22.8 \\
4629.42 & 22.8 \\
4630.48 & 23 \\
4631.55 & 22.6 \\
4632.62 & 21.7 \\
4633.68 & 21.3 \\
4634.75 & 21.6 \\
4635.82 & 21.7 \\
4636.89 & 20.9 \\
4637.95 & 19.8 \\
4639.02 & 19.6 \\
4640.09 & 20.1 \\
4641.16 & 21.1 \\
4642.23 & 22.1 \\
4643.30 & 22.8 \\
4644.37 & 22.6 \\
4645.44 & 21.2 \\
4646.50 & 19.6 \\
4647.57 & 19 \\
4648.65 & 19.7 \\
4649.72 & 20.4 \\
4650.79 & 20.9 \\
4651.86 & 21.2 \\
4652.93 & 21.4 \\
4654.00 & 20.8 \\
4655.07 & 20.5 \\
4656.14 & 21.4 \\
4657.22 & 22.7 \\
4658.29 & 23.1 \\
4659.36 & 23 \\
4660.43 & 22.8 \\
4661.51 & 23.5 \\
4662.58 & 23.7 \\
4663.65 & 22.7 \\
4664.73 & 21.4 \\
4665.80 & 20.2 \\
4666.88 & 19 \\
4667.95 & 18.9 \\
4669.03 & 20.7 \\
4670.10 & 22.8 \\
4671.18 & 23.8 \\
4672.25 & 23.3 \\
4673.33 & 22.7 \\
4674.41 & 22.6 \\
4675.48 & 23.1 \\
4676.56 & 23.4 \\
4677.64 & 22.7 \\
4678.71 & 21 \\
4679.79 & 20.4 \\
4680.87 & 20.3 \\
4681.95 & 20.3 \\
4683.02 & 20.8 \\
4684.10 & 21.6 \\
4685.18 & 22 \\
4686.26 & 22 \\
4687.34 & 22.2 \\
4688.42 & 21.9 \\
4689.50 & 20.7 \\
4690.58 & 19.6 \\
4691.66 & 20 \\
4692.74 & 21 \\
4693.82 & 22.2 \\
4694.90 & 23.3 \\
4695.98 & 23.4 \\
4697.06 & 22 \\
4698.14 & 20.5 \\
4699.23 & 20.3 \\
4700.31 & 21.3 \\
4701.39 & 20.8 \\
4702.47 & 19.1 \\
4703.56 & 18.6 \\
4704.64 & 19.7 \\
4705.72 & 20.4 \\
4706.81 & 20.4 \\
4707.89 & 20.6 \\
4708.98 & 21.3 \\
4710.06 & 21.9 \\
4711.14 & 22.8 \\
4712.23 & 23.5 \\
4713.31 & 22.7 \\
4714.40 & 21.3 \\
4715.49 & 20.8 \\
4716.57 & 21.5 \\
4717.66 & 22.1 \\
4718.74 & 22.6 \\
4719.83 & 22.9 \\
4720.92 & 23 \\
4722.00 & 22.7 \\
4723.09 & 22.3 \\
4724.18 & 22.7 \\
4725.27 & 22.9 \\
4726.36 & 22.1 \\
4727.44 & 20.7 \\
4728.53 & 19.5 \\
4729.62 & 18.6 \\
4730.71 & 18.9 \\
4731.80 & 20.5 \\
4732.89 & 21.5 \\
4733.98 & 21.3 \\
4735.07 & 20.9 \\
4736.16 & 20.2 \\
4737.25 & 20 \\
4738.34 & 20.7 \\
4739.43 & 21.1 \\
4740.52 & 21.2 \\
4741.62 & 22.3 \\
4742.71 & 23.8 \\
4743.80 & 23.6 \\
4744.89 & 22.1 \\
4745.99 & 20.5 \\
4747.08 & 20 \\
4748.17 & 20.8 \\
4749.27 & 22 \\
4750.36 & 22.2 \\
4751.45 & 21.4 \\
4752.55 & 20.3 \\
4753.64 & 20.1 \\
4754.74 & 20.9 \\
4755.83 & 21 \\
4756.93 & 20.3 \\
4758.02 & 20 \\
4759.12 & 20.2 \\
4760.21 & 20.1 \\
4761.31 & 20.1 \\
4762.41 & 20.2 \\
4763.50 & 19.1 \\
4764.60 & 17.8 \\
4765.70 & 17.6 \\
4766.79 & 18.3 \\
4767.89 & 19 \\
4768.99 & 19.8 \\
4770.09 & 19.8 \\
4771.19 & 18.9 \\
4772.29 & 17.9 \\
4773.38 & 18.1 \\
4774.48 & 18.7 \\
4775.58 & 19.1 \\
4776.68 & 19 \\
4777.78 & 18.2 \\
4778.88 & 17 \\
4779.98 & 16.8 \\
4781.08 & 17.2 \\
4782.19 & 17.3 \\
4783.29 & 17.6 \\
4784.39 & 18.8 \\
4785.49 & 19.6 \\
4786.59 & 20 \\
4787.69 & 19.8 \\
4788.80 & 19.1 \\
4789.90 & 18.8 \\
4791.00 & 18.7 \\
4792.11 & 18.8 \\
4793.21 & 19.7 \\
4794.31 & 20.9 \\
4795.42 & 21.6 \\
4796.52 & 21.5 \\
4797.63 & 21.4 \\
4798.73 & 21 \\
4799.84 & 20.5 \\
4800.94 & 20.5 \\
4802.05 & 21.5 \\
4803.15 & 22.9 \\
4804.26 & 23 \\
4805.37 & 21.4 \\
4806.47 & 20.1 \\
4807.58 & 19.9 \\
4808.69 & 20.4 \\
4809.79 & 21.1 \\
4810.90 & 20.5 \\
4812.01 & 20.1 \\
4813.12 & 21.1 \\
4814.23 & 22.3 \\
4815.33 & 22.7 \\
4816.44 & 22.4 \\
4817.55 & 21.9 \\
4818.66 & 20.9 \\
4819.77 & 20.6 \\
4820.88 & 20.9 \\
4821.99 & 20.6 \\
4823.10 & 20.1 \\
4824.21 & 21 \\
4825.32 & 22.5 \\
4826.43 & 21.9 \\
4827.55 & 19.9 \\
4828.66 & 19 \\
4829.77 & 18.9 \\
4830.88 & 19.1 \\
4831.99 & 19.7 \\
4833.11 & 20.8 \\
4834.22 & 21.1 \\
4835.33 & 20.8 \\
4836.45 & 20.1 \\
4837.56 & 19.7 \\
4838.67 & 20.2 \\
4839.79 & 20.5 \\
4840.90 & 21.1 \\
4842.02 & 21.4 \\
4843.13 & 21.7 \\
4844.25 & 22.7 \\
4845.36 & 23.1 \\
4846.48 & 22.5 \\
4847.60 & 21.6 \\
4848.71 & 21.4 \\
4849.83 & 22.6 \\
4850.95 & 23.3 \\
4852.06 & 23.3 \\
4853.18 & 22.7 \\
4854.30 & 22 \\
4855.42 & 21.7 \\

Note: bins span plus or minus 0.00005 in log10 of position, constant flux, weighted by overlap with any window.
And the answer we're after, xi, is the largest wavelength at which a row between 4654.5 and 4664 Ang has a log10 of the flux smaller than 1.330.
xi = 4655.07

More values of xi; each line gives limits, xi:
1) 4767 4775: 4774.48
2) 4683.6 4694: 4692.74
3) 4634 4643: 4641.16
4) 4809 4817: 4813.12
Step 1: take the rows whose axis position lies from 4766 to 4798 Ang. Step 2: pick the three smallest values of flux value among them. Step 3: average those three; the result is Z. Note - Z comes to 17.0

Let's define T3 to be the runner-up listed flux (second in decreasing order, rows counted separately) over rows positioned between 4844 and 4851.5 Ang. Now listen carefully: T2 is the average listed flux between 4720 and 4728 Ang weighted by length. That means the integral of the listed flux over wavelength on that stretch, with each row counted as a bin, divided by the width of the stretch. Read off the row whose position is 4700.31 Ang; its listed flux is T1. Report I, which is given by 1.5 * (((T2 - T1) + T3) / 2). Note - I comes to 18.1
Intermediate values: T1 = 21.3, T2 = 22.4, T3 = 23.1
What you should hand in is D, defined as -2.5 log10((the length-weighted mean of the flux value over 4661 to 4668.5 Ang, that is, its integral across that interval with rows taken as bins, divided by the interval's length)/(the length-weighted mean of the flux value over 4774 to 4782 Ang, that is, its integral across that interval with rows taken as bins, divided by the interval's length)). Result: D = -0.19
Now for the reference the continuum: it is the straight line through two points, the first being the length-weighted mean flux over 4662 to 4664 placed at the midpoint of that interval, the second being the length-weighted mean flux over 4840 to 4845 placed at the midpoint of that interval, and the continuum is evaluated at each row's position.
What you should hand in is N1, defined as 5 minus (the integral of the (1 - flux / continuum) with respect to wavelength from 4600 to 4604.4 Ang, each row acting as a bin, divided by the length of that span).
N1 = 4.890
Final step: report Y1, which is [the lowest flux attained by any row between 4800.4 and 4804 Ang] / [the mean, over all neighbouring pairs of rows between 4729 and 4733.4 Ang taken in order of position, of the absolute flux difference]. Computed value 21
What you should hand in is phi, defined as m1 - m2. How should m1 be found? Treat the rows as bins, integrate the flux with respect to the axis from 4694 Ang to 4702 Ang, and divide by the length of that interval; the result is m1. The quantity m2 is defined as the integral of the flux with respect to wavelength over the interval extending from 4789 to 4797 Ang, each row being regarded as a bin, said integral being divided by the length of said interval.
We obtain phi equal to 1.7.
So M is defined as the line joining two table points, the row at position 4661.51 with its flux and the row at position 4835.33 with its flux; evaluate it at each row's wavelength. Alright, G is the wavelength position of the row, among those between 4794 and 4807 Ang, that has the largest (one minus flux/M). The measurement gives 4806.47 Ang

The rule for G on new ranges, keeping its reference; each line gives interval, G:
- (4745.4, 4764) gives 4763.50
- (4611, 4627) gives 4615.58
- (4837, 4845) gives 4837.56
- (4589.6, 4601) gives 4592.26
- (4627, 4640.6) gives 4639.02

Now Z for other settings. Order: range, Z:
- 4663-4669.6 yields 19.4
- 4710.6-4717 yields 21.2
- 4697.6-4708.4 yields 19.1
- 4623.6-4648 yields 19.4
